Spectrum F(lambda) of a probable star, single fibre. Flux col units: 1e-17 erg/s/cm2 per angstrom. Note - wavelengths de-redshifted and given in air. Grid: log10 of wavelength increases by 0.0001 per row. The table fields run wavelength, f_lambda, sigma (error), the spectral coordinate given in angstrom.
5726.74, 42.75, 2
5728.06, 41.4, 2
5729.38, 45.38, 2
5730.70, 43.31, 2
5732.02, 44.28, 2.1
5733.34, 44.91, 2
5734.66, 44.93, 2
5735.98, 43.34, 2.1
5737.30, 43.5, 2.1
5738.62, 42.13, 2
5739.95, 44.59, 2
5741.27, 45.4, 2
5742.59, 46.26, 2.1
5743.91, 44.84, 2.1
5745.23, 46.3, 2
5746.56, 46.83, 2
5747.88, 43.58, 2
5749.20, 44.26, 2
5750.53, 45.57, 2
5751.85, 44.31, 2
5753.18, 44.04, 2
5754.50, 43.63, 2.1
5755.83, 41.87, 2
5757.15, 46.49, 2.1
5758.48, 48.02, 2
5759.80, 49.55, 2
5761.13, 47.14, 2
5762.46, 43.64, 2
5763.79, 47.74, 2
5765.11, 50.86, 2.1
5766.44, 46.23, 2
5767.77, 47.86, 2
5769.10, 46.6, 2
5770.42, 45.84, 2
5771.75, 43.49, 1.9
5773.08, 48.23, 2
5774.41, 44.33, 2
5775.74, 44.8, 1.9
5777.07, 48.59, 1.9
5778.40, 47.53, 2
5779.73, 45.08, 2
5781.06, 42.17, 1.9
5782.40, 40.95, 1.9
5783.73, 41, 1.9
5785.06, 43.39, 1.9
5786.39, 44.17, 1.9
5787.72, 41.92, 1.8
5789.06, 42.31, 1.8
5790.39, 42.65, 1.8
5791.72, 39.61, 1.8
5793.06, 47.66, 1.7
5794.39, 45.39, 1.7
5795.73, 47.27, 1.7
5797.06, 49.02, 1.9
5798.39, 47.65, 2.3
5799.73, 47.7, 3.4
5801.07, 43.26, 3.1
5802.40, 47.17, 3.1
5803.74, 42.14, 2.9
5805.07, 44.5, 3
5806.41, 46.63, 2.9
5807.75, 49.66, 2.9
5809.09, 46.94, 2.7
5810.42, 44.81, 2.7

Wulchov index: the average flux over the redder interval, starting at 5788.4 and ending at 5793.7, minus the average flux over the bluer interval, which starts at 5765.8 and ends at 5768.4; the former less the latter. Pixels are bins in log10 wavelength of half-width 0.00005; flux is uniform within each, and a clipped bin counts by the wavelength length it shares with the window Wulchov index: -4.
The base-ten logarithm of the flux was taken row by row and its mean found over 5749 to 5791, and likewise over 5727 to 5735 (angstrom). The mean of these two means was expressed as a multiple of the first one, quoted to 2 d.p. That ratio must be 1.00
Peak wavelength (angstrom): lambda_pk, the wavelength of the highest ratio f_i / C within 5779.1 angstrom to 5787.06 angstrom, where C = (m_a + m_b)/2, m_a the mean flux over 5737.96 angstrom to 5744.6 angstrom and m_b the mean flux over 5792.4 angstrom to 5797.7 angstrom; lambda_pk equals 5779.73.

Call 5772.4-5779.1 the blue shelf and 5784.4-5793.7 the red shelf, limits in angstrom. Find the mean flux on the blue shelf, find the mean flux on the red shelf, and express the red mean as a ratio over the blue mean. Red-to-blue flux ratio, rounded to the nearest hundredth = 0.92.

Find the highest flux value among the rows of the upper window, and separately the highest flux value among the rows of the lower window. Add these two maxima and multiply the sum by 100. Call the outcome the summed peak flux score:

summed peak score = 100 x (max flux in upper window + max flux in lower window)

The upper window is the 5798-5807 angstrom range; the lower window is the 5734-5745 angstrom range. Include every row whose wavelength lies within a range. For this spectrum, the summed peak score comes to 9396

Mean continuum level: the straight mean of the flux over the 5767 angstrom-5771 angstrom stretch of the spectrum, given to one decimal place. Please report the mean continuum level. 46.8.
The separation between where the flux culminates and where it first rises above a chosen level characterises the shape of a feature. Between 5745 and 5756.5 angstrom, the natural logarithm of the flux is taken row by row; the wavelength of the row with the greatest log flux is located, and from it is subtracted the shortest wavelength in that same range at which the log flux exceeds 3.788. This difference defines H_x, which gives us 1.3 angstrom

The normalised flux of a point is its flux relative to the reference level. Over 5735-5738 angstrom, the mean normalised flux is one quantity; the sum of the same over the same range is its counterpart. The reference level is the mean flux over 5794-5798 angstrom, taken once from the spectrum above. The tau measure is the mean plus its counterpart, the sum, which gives 2.8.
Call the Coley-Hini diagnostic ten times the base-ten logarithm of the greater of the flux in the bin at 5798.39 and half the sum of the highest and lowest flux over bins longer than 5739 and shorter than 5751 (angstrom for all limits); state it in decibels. 16.8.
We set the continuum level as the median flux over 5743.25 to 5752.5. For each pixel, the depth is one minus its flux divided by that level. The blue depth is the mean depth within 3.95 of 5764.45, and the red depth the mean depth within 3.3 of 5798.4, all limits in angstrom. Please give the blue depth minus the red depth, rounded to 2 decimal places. -0.01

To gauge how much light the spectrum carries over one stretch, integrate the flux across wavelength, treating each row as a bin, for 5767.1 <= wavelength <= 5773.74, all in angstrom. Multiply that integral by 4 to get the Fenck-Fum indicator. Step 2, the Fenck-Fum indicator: 1233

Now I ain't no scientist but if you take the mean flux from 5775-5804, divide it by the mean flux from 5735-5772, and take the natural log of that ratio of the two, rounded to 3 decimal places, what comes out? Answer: -0.020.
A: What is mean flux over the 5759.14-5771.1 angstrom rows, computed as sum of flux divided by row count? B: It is 47.3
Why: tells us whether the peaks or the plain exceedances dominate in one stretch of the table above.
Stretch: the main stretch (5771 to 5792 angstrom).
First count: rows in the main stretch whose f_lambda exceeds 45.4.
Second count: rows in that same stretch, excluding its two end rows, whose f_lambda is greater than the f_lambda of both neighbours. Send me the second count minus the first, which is 1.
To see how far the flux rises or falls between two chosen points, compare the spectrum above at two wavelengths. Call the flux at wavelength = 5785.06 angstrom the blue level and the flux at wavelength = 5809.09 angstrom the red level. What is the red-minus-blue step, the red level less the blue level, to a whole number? 4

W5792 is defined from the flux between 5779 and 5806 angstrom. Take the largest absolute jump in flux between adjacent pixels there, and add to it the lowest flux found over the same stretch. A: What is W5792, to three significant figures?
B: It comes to 47.7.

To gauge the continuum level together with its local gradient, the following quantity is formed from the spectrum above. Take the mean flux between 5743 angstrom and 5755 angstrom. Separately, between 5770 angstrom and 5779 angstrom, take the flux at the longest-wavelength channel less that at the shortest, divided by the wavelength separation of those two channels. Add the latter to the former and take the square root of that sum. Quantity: 6.71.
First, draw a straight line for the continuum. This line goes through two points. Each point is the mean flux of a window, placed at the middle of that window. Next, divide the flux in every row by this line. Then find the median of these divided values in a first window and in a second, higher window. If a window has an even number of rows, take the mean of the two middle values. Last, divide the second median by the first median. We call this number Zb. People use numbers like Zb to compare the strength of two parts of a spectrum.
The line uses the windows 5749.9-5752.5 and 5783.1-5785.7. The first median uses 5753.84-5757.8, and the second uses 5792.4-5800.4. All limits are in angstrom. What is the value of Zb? 1.18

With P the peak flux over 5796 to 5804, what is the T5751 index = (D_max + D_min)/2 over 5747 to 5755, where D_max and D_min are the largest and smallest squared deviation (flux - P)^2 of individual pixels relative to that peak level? 21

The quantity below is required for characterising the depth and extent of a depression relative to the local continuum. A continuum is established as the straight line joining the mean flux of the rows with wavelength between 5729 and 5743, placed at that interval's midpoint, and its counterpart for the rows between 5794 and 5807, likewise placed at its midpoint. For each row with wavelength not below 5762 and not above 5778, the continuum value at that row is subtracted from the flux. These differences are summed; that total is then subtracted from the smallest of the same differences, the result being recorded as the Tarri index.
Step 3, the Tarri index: -17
